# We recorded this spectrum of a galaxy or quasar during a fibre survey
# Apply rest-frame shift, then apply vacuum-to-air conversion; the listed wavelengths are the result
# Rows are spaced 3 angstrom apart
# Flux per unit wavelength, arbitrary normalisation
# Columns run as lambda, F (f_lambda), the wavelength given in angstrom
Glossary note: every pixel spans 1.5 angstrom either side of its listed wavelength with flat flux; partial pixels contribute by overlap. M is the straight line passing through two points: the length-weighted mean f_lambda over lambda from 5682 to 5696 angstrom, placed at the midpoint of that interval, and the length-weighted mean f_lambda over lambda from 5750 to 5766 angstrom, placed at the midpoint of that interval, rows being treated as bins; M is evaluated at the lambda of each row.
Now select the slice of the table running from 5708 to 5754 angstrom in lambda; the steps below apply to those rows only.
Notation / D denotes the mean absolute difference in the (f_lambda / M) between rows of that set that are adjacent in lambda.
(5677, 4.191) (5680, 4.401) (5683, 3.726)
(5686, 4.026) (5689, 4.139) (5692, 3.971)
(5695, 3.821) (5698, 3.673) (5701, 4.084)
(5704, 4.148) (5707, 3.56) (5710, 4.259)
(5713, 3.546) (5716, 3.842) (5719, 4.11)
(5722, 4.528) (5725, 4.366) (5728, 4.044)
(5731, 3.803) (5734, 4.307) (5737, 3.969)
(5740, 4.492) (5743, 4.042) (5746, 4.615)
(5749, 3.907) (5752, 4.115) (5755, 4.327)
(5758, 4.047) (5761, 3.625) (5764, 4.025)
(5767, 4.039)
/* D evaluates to 0.102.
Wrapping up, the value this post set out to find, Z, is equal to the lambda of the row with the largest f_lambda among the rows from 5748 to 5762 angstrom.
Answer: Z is 5755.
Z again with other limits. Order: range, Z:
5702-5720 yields 5710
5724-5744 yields 5740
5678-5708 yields 5680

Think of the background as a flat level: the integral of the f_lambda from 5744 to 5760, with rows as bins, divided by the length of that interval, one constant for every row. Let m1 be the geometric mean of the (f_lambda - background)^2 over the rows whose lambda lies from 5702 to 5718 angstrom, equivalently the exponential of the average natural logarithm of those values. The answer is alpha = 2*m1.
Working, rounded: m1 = 0.040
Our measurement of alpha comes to 0.081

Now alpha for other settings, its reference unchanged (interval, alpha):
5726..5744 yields 0.078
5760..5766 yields 0.171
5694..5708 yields 0.081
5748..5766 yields 0.062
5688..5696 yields 0.042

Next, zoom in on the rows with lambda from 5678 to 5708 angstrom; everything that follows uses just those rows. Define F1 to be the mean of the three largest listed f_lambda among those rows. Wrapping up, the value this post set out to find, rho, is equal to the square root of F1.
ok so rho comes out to 2.06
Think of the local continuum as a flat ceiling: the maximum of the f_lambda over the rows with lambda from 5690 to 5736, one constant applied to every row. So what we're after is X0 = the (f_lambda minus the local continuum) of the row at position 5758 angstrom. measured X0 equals -0.5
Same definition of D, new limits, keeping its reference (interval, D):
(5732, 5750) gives 0.130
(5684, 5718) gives 0.084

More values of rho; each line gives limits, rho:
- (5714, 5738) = 2.10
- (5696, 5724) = 2.08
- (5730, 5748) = 2.11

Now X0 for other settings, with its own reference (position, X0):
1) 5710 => -0.3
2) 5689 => -0.4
